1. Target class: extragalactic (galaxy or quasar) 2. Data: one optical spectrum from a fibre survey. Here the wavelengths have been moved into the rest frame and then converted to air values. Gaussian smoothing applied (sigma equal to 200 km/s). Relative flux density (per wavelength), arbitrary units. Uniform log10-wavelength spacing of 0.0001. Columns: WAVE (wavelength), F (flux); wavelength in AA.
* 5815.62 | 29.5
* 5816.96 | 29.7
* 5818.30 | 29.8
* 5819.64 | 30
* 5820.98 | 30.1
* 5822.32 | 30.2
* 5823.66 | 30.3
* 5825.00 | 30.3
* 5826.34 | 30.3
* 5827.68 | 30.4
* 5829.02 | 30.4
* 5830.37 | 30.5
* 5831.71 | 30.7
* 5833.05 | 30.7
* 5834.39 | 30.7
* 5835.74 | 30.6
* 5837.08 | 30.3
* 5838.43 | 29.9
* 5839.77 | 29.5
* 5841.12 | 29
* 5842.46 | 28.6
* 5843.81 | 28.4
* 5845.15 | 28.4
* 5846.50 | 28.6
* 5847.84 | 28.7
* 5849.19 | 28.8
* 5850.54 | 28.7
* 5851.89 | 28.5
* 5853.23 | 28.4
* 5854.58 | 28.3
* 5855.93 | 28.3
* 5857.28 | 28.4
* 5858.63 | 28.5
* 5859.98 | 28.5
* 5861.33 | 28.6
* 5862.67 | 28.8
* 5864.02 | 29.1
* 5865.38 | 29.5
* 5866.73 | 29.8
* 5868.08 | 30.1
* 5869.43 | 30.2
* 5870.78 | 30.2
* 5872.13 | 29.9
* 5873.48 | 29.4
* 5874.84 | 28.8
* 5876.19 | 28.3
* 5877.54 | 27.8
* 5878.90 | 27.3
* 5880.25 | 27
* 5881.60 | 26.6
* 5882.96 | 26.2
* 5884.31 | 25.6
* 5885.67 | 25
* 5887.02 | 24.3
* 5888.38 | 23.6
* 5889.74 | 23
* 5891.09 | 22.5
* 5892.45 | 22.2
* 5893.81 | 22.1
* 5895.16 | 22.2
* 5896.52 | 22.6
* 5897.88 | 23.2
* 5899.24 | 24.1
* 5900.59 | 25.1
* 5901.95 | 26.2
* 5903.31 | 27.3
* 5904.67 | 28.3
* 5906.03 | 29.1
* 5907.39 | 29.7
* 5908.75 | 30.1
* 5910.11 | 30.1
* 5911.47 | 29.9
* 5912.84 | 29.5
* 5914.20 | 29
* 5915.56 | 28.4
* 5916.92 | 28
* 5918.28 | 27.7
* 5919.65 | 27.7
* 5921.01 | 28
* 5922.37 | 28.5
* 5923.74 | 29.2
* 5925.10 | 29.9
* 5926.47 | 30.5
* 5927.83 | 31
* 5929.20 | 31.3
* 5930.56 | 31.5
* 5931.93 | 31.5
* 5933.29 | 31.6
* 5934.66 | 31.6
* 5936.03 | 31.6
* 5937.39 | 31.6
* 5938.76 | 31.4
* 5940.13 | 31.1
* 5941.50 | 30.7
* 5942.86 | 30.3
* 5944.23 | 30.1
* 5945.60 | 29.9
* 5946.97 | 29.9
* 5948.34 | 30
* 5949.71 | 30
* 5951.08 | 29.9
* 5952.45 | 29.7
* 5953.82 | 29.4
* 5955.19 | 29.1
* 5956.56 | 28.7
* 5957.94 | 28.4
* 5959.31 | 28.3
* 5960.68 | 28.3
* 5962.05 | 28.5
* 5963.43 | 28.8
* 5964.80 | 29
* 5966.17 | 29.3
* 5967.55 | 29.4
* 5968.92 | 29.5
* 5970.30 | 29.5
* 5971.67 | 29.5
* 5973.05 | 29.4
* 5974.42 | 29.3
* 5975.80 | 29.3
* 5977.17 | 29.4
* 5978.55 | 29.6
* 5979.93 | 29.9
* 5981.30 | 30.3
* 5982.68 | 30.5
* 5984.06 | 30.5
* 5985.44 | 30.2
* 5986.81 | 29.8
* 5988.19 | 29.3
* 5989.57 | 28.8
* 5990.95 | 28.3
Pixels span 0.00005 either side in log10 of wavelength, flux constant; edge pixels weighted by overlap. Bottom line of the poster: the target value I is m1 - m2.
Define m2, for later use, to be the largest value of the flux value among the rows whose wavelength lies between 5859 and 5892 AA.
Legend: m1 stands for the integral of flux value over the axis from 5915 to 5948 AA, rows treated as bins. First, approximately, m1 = 994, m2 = 30.2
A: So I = 964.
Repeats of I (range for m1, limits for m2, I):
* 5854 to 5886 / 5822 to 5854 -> 877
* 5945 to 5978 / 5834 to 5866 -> 935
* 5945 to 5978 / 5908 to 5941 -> 934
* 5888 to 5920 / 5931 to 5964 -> 811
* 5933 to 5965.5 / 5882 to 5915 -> 941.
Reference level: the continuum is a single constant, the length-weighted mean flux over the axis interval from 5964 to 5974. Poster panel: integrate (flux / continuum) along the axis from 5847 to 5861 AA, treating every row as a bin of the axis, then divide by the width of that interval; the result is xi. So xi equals 0.97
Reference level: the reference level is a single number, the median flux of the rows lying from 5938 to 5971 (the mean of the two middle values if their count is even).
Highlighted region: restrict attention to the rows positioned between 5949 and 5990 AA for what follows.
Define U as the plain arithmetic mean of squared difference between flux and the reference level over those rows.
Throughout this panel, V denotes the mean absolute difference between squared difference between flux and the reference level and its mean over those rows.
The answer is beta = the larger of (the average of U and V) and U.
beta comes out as 0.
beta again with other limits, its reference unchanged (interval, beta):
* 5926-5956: 2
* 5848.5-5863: 1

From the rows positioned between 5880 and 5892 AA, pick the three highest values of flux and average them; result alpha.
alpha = 26.60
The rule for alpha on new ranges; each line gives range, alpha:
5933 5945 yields 31.60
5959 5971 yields 29.47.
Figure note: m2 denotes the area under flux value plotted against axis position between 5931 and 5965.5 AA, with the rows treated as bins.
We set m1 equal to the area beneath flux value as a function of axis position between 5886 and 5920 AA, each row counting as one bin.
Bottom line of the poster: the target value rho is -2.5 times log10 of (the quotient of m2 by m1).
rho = -0.16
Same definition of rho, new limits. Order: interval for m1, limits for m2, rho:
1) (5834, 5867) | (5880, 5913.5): 0.11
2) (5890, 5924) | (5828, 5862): -0.10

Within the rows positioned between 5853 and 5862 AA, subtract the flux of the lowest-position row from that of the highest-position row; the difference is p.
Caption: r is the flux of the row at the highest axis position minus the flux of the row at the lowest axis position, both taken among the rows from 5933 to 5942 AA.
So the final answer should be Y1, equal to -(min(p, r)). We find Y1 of 0.9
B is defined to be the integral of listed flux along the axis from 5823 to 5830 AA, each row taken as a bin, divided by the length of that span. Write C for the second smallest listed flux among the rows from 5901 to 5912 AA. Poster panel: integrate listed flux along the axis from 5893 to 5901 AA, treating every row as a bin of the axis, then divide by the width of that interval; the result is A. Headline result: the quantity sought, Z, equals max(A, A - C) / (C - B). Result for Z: -8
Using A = 23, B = 30.3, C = 27.3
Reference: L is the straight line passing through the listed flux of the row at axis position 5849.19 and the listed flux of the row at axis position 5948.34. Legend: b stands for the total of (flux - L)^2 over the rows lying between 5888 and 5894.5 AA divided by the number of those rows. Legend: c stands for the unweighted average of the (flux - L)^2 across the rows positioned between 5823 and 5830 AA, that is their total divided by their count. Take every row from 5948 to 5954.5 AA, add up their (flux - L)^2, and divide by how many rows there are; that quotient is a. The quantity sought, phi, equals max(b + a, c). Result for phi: 44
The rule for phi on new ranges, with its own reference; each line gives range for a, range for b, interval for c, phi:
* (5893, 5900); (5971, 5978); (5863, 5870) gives 44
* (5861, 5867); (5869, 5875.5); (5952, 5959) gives 1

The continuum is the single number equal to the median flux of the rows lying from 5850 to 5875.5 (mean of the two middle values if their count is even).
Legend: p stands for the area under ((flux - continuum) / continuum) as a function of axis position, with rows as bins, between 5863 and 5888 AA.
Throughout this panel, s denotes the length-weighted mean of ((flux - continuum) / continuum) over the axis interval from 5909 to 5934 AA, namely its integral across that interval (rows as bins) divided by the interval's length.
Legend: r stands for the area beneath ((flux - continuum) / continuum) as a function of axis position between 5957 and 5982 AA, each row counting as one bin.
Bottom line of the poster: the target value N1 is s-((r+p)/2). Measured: 0.2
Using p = -0.68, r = 0.3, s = 0.029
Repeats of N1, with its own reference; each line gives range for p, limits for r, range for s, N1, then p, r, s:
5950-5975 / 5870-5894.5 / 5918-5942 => 1.1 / 0.28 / -2.3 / 0.055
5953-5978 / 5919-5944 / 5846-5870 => -0.9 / 0.23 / 1.5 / 0.003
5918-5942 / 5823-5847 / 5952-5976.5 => -1.1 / 1.33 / 0.9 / 0.009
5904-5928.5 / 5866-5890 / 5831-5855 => 0.4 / 0.29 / -1.1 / 0.017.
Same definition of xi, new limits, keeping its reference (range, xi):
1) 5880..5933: 0.92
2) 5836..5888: 0.97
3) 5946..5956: 1.01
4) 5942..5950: 1.02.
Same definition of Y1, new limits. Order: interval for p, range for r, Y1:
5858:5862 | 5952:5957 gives 1.0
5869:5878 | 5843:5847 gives 2.4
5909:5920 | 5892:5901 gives 2.4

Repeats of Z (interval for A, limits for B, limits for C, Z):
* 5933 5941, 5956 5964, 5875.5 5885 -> -14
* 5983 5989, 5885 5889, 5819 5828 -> 5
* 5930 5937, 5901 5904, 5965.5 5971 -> 11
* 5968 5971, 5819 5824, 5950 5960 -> -17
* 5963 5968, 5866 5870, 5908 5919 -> -14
